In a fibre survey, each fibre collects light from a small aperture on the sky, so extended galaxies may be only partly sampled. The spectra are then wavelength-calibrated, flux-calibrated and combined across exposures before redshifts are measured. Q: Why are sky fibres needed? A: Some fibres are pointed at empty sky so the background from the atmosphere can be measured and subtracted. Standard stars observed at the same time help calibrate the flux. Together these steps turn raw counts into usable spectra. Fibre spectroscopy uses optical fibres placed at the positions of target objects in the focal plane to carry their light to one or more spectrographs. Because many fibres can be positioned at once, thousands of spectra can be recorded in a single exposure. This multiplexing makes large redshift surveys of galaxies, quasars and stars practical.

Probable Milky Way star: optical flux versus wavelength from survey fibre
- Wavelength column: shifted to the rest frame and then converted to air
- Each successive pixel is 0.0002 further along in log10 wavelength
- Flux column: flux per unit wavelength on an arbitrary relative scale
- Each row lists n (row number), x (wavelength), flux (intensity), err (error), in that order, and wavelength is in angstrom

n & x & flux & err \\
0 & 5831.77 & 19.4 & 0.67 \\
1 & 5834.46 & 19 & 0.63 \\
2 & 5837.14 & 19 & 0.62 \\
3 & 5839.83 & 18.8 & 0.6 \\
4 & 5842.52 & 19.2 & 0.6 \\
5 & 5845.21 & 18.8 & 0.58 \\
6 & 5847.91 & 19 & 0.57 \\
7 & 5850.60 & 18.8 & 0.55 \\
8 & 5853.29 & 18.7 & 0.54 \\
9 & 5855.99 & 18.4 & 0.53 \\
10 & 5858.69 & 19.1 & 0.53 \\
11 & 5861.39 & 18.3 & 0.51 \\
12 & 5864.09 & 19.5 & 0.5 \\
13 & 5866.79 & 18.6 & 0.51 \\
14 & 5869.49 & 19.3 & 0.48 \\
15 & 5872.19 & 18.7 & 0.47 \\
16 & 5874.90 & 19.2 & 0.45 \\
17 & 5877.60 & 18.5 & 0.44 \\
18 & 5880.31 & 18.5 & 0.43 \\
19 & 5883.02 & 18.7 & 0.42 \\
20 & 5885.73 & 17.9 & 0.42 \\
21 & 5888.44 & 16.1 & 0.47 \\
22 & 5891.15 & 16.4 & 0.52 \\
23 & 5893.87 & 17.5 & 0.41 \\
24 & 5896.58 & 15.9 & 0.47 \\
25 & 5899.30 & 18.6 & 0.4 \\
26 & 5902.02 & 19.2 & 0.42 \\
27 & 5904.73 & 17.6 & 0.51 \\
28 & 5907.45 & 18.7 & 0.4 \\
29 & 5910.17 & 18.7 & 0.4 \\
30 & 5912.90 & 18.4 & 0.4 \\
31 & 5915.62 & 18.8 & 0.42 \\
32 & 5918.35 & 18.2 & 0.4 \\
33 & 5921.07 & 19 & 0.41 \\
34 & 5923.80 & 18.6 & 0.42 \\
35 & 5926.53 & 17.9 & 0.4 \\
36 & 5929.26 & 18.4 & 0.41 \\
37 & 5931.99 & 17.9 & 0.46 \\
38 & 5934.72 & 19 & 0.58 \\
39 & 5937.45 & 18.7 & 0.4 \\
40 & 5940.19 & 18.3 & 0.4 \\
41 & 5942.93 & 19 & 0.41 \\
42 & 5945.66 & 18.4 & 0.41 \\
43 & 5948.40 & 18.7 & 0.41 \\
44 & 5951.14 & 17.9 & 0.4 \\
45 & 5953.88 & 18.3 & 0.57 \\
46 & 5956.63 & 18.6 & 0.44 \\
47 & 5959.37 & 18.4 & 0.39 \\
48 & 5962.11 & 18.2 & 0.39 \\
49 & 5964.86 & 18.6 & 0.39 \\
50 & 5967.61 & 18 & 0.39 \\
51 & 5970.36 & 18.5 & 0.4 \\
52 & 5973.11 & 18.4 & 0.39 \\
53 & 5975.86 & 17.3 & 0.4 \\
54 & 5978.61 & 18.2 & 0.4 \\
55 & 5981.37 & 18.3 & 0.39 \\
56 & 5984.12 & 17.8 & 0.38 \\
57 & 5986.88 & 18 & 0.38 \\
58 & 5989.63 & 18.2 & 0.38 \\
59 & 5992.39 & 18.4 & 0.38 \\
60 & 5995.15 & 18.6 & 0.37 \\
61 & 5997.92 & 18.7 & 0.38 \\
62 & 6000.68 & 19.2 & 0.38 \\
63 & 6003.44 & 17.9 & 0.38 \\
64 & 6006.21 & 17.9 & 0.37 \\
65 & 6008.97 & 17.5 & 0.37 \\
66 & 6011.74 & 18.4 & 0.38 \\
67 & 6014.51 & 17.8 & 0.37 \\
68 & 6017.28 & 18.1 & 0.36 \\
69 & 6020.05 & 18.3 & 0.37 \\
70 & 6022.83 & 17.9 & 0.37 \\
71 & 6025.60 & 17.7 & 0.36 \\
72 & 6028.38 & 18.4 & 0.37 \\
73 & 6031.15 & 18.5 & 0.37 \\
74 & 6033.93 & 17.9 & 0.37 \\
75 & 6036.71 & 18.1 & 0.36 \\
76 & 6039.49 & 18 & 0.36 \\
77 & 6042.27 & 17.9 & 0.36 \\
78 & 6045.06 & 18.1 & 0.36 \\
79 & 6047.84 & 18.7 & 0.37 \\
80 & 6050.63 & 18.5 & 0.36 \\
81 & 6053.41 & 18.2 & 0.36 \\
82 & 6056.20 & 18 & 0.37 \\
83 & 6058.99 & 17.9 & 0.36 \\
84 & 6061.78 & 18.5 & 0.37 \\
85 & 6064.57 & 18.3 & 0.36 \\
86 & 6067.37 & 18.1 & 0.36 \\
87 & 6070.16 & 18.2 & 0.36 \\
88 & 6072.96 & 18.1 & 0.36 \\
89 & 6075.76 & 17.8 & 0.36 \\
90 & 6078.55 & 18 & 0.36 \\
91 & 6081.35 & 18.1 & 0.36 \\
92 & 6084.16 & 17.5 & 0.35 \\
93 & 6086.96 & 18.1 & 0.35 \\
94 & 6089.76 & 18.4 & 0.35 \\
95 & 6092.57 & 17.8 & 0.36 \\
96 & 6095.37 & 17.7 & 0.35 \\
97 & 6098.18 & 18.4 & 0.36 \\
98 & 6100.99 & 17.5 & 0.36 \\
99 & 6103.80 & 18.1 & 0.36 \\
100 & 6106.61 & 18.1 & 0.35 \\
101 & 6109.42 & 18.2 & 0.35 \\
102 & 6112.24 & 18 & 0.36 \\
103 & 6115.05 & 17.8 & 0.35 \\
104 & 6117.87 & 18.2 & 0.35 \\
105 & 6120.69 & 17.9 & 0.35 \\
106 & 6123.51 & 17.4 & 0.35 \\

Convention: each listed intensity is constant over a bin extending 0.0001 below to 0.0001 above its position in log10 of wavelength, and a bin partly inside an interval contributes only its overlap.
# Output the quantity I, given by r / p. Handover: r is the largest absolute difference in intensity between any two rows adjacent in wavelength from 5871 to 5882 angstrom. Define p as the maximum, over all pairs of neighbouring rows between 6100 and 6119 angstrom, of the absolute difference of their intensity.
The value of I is 1.2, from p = 0.60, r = 0.7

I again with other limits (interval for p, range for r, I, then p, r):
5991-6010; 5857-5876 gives 0.9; 1.30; 1.2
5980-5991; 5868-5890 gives 3.6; 0.50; 1.8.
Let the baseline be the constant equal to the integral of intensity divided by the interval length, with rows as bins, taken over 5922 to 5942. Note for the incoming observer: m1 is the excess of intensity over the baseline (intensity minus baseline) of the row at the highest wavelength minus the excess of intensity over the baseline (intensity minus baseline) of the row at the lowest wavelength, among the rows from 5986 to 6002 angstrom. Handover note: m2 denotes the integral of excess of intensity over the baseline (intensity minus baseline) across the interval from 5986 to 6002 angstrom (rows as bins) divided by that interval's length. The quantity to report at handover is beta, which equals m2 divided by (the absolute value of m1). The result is 0.1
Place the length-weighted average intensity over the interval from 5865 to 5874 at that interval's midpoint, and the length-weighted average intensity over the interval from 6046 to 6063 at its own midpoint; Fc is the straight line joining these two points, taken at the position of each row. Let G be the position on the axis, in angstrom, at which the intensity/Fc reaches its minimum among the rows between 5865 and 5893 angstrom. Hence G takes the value 5888.44 angstrom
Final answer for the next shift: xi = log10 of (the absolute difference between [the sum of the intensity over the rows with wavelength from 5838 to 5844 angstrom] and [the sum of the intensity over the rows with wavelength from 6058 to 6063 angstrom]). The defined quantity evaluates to 0.20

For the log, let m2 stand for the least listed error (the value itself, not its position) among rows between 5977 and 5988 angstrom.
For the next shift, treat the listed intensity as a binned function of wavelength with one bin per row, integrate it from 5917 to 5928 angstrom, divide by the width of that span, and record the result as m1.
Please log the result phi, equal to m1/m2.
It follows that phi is 48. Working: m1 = 18.4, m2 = 0.380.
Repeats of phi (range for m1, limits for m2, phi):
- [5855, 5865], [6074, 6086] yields 54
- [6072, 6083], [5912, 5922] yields 45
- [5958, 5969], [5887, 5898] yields 45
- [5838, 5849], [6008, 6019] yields 53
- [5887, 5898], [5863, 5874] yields 35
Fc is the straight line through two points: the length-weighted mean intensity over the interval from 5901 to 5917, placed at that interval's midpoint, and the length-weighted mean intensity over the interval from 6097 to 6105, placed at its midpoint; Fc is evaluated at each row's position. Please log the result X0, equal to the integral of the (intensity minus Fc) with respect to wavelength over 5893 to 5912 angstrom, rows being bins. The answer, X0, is -10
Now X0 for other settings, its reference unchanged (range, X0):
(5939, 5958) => 0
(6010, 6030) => -3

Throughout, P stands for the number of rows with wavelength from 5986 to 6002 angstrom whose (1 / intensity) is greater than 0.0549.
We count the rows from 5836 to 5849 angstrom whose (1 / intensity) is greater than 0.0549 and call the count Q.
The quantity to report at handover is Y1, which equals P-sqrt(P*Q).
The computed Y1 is 2.0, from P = 2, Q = 0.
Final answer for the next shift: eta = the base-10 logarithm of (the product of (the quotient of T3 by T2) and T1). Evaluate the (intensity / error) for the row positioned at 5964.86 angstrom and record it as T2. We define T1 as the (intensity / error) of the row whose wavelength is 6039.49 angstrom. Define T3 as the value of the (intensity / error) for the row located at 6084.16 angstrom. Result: 1.72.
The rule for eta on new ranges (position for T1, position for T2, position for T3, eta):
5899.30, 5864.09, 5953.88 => 1.58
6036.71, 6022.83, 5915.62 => 1.67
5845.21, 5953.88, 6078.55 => 1.70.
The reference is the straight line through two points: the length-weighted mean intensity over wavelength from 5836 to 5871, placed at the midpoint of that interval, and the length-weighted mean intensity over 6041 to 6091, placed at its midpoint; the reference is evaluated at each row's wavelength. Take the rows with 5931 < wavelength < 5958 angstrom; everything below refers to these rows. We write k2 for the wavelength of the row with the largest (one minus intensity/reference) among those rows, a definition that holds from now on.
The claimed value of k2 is 5931.99 angstrom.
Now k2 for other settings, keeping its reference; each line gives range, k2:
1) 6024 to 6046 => 6025.60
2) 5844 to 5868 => 5861.39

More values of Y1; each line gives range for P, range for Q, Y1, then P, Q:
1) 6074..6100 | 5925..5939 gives 3.3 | 7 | 2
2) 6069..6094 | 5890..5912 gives 2.3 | 8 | 4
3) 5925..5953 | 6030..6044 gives -0.5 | 3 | 4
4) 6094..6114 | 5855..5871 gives 6.0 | 6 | 0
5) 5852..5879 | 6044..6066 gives 0.0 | 0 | 4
